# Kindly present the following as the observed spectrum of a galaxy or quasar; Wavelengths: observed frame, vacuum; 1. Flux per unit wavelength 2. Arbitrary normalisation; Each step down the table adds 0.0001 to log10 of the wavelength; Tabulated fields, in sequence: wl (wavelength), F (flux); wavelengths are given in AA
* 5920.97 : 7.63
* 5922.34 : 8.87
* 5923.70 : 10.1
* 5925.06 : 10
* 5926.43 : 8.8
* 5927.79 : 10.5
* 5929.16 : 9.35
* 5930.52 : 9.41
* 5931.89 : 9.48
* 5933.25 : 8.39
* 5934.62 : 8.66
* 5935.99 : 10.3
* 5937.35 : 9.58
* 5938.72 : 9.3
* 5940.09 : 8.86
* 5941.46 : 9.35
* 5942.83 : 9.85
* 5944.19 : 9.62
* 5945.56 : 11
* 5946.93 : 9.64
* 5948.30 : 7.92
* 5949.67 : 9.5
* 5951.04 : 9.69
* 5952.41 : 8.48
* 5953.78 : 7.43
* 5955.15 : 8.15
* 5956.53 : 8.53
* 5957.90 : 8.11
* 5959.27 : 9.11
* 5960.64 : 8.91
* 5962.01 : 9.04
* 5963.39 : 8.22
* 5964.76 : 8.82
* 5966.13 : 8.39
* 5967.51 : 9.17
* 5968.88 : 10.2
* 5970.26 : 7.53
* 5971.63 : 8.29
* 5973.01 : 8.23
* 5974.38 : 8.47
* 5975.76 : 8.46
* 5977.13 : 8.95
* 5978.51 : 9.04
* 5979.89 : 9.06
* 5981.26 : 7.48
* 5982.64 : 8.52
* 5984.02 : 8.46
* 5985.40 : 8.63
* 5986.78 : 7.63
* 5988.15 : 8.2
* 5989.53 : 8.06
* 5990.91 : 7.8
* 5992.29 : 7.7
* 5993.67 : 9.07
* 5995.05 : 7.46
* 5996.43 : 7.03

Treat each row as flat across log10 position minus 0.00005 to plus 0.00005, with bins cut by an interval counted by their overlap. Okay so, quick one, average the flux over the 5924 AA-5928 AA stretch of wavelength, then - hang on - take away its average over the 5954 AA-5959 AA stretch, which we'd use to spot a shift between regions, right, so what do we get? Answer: 1.5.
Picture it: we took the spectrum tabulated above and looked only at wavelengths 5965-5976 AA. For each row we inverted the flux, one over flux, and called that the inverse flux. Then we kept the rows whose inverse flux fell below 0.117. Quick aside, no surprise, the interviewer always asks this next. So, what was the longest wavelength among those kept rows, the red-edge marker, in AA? 5968.88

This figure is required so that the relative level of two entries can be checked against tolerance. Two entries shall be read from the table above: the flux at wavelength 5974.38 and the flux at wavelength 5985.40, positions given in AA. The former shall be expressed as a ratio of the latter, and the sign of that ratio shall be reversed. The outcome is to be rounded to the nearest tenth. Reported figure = -1.0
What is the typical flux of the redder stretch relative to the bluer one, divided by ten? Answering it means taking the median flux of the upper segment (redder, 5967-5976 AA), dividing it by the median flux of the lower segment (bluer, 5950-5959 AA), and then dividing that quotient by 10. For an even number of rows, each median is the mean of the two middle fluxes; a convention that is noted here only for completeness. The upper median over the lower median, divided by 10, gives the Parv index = 0.102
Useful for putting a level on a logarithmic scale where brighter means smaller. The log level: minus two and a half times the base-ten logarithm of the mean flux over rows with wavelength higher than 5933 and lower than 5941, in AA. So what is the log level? -2.41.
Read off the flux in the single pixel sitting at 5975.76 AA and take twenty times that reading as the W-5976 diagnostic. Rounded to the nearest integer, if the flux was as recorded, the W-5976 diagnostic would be 169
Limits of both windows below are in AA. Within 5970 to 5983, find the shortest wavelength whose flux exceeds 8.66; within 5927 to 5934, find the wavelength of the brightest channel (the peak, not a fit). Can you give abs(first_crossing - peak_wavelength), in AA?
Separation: 49.3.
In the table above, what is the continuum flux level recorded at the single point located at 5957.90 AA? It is 8.11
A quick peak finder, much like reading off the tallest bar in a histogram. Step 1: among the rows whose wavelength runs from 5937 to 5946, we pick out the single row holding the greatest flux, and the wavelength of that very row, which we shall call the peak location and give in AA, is 5945.56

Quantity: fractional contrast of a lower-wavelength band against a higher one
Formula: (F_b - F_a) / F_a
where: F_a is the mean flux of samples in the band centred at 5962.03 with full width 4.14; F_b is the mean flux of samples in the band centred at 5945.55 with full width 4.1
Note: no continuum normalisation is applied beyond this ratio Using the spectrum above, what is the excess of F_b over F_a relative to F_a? 0.16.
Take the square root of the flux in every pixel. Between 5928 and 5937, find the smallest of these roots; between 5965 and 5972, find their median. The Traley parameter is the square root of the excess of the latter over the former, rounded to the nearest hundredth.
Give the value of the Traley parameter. 0.00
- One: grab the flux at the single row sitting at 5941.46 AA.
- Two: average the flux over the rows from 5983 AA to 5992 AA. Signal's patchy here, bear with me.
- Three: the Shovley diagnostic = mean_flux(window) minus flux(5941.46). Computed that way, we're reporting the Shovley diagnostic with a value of -1.22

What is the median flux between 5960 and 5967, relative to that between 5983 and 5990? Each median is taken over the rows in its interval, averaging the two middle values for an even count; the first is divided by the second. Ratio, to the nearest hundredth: 1.08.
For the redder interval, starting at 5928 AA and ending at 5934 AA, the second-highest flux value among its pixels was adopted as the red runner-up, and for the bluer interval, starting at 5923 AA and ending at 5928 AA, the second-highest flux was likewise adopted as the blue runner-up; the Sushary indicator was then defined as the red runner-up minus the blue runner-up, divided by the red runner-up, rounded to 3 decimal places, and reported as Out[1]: -0.073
